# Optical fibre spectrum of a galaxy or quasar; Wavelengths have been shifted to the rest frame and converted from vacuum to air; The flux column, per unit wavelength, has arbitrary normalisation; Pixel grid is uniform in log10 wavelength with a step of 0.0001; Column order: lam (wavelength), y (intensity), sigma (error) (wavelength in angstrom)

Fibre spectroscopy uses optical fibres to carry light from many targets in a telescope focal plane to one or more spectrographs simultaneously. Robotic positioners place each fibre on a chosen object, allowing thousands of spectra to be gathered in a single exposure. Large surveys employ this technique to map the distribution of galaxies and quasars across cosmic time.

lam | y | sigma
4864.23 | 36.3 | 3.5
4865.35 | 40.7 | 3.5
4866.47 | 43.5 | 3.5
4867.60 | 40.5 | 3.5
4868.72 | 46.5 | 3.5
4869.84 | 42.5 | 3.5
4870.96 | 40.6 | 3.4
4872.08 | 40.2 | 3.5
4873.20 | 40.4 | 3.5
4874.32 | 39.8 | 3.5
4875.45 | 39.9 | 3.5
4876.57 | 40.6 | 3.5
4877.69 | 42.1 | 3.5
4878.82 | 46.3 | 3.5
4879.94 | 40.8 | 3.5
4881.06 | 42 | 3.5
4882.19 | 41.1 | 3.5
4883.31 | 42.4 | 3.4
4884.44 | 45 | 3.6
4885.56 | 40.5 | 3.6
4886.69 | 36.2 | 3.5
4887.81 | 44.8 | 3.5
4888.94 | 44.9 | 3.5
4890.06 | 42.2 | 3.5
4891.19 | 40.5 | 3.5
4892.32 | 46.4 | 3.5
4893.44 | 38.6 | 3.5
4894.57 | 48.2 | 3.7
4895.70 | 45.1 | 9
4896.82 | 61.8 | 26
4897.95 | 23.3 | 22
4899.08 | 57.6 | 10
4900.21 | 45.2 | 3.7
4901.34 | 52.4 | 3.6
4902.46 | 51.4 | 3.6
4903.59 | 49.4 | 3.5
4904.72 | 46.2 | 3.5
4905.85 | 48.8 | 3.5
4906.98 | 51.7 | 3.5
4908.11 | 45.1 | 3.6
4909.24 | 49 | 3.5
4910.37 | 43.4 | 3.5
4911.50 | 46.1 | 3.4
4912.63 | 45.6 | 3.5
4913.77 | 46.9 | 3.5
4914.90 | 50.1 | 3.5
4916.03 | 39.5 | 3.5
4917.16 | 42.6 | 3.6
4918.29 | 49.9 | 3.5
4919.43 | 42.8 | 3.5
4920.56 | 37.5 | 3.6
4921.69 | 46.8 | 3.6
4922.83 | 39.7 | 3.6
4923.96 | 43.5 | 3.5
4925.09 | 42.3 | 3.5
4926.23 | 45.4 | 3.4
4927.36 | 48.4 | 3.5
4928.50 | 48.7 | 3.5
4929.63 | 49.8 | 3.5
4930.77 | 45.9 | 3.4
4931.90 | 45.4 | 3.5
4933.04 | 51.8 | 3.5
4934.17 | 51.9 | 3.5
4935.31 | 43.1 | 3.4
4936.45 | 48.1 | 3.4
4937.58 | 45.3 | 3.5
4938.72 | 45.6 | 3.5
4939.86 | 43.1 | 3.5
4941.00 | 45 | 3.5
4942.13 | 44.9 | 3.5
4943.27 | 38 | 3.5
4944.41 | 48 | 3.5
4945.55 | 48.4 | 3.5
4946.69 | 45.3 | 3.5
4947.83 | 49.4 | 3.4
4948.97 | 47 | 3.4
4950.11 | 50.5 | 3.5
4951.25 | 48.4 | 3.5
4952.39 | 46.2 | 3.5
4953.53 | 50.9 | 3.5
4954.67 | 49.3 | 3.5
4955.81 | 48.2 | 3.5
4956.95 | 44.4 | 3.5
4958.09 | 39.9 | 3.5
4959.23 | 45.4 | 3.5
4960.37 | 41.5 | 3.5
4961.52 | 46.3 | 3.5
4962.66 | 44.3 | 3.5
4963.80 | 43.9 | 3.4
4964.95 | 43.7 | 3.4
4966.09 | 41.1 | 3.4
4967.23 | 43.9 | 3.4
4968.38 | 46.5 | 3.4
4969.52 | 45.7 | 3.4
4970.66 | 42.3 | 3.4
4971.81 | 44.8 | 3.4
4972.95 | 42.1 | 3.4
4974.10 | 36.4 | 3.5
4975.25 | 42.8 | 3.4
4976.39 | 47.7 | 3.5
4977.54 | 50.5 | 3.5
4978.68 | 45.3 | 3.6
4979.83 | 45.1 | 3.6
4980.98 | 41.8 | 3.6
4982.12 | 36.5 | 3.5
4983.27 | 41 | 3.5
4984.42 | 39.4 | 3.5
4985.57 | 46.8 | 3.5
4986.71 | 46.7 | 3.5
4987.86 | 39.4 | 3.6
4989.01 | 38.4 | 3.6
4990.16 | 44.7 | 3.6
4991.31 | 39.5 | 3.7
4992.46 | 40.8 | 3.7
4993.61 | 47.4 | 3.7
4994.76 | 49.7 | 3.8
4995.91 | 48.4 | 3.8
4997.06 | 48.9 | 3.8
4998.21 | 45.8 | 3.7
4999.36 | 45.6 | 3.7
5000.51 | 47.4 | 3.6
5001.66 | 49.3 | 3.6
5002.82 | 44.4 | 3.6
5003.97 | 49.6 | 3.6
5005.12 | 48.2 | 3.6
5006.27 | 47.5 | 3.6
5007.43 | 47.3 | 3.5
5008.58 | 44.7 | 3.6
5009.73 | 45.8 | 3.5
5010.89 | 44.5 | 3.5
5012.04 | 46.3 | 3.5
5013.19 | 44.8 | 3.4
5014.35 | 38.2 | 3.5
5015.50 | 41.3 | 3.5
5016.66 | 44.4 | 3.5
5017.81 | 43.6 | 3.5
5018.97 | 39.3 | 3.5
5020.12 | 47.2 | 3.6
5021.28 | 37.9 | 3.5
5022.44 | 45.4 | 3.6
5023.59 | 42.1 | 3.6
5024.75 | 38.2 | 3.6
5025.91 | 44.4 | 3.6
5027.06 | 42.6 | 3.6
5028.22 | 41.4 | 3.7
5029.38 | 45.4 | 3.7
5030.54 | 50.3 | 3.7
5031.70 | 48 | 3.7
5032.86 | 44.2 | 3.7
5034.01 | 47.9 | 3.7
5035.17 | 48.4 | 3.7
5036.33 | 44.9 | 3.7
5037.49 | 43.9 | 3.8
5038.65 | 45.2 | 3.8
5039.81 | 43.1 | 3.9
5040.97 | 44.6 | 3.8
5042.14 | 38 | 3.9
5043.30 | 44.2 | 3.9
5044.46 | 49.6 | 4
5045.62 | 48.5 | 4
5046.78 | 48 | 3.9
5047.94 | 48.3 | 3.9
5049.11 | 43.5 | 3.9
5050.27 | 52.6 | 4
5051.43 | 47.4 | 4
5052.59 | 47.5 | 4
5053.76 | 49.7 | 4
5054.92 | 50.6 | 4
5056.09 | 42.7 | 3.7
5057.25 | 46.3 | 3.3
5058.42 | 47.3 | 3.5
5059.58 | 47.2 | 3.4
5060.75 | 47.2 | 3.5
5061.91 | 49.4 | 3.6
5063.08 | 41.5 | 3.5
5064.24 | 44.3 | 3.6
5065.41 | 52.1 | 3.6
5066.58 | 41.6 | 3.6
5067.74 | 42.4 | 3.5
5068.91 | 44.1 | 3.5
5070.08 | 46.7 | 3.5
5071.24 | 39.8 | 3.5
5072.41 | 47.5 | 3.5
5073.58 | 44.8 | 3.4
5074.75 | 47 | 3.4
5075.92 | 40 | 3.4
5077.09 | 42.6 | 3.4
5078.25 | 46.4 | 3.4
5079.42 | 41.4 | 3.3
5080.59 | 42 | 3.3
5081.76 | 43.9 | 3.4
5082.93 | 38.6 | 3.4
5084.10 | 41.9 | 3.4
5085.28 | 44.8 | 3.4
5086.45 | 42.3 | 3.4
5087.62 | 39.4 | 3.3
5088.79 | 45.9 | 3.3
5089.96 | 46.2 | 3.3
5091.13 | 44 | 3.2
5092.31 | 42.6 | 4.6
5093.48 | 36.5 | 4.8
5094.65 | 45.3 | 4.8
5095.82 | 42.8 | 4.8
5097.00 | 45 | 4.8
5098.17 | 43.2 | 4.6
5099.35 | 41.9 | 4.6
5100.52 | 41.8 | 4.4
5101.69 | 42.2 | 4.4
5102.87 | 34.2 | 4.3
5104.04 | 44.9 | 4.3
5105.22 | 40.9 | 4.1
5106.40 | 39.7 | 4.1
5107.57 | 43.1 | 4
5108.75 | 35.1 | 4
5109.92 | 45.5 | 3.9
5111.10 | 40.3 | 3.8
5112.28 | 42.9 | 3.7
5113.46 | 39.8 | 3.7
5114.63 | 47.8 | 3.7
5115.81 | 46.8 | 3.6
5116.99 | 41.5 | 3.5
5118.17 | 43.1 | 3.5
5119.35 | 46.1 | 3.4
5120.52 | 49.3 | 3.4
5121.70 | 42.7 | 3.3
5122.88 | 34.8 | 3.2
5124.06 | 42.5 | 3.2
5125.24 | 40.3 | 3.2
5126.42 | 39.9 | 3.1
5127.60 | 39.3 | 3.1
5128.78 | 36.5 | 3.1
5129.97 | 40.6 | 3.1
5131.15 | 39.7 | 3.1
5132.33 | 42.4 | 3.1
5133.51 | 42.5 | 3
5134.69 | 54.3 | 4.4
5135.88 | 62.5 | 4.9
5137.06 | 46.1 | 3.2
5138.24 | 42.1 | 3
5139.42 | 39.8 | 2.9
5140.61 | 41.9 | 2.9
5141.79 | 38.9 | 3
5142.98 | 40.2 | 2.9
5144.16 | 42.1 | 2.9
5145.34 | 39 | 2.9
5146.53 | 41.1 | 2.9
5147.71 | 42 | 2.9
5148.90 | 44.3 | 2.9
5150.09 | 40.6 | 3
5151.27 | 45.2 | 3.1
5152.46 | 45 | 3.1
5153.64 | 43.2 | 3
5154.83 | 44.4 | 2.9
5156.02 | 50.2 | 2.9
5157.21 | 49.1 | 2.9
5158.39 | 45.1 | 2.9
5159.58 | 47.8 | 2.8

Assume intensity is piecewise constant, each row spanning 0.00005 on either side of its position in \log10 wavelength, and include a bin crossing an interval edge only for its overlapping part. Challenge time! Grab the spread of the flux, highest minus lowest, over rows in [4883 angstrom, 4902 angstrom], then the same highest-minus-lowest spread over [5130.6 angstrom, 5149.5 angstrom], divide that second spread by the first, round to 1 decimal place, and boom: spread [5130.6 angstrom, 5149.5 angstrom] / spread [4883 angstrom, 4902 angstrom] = 0.6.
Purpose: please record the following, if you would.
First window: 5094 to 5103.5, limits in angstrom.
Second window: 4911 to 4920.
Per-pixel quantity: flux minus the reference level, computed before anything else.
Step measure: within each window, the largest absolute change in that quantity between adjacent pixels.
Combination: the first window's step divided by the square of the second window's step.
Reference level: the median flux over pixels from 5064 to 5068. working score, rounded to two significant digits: 0.071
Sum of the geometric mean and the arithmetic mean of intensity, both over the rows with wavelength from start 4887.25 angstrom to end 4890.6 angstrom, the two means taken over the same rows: 88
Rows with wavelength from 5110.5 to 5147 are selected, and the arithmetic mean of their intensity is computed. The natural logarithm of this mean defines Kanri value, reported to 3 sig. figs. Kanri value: 3.76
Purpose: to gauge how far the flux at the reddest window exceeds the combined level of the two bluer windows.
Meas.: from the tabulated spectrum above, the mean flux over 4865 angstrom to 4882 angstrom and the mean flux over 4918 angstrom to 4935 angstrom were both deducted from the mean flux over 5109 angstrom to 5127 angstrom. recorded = -44.9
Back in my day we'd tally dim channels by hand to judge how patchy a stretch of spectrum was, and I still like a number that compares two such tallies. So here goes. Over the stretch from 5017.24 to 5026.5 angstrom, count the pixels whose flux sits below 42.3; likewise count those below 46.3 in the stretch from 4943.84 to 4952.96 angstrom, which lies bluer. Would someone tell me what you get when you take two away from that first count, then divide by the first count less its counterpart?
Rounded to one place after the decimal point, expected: 1.0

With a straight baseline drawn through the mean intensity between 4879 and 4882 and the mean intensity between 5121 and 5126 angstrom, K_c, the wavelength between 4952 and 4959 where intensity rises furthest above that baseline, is 4953.53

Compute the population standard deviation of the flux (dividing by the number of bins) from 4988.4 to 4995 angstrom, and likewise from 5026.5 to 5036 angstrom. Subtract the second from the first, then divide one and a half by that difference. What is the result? 1.2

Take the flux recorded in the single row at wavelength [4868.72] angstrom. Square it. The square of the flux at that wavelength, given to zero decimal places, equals 2162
